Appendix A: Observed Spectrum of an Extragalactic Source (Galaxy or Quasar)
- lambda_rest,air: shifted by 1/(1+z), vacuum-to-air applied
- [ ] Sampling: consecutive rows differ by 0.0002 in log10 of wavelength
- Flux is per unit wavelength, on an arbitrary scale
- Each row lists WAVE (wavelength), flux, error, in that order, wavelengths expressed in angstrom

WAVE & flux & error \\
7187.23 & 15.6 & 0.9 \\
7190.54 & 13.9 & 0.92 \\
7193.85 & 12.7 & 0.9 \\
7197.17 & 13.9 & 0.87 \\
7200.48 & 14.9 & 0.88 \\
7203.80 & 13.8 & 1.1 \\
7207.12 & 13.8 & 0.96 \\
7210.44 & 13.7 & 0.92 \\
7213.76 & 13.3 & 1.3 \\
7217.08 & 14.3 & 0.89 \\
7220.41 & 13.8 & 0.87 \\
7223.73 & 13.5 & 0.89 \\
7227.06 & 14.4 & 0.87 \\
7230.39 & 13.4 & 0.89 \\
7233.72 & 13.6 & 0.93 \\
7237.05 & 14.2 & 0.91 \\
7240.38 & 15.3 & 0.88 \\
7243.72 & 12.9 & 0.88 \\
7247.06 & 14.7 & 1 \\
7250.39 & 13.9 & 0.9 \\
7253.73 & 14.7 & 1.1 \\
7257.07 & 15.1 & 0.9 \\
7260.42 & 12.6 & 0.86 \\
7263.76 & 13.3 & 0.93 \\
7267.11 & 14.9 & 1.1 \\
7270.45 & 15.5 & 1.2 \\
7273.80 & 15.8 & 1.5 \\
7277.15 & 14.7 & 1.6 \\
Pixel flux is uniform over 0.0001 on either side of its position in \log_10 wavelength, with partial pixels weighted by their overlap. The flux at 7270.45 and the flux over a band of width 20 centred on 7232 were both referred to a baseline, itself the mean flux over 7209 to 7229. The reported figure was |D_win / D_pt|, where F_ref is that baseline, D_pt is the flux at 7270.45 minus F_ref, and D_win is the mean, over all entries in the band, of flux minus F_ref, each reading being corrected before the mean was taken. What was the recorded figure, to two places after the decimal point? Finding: 0.14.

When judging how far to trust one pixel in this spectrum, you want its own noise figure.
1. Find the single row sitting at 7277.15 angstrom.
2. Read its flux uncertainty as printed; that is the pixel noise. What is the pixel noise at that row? 1.60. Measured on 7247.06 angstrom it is 1.00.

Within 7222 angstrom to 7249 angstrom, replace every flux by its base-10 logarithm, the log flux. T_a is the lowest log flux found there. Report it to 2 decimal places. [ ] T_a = 1.11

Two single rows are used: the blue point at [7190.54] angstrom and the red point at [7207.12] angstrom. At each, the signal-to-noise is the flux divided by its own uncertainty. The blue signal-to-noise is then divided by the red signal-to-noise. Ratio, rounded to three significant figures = 1.05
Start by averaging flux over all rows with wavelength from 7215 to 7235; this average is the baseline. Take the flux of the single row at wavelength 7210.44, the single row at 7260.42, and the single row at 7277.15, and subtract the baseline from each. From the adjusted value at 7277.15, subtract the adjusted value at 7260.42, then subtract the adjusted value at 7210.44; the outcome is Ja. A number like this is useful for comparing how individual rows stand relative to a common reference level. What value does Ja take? 2.2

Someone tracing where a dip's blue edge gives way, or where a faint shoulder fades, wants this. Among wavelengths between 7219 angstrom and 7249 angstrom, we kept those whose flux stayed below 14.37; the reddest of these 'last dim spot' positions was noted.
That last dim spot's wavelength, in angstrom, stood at 7243.72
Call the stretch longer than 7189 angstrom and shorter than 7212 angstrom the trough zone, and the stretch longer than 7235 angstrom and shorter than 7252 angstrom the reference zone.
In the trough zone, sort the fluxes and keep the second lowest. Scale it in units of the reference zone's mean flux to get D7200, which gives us 0.965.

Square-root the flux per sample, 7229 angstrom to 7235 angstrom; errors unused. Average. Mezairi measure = 3.67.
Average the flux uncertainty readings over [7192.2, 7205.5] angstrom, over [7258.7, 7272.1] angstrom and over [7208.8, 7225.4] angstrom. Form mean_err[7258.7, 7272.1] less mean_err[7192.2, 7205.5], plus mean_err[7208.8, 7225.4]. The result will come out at 1.06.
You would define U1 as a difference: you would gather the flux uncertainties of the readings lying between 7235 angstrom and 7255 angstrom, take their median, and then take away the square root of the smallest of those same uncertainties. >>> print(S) -0.033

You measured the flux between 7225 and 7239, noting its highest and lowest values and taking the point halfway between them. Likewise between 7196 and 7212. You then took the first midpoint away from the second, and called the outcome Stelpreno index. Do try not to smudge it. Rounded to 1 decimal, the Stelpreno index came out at 0.4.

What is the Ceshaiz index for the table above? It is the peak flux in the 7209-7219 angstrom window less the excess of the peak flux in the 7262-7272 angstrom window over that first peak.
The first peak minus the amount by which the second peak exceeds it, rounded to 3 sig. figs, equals 13.1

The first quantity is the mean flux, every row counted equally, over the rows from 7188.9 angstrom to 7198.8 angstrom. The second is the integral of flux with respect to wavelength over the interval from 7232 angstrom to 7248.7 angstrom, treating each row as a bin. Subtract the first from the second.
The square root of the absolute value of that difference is 14.9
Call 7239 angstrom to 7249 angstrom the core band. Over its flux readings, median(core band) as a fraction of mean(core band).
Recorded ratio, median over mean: 1.03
